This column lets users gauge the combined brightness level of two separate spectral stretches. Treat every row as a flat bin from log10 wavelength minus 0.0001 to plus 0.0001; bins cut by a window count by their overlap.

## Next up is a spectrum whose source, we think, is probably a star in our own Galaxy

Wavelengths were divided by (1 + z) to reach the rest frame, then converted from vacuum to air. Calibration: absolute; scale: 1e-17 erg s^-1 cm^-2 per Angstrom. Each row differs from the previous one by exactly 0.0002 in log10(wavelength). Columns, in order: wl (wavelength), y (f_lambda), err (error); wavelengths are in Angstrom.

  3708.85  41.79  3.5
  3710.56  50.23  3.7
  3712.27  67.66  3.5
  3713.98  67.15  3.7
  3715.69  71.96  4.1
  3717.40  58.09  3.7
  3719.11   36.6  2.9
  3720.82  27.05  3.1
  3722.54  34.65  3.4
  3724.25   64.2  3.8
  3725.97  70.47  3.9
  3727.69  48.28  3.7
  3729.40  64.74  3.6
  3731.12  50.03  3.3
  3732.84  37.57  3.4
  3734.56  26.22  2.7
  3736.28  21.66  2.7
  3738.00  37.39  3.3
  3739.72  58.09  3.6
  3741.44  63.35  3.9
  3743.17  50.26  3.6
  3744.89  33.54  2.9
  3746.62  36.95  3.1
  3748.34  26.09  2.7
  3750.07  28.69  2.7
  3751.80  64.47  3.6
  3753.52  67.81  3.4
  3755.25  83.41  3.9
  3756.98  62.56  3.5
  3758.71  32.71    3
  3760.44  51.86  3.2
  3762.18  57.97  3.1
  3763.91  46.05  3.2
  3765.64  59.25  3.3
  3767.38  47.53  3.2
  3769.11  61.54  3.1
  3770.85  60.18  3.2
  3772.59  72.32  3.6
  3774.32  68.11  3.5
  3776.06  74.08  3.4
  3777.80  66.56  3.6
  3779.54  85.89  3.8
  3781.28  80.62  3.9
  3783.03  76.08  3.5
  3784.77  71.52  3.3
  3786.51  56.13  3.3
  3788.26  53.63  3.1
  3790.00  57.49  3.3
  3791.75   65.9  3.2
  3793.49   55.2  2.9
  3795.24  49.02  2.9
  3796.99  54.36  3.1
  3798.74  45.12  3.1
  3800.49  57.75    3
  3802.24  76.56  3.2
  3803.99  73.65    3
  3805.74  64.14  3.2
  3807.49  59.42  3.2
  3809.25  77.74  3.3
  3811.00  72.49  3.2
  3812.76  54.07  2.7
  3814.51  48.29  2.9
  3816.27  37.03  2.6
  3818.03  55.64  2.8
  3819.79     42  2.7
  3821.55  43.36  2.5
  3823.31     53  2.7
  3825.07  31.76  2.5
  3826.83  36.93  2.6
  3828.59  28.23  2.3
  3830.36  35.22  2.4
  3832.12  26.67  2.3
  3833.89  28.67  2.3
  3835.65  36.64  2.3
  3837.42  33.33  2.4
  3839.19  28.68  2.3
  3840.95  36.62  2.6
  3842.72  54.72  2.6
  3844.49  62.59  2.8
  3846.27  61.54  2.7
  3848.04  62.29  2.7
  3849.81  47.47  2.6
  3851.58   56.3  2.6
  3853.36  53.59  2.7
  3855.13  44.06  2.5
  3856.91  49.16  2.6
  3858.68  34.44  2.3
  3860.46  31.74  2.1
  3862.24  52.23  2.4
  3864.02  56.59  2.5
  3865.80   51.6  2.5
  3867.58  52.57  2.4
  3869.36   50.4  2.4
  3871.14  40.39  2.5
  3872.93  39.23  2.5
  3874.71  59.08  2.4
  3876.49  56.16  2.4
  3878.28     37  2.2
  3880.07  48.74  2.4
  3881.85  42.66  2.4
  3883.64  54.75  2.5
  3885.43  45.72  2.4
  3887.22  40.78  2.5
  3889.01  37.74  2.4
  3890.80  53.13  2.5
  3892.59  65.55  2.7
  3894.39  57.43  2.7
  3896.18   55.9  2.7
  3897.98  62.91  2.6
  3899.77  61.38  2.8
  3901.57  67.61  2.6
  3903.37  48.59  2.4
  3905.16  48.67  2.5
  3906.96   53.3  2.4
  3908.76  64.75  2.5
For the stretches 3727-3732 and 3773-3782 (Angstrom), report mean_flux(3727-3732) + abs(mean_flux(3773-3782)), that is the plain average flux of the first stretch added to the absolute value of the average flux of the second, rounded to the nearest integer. 129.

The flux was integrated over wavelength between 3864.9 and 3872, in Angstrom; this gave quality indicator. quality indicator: 347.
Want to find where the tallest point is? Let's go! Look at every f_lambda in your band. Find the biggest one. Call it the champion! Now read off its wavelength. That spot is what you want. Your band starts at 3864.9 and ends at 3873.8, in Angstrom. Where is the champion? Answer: 3867.58 Angstrom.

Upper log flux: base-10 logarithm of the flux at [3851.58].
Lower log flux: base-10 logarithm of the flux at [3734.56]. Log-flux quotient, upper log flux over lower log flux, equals 1.23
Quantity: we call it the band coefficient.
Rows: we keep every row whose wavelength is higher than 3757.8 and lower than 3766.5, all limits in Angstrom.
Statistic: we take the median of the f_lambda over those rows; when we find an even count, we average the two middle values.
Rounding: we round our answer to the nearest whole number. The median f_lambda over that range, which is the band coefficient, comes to 52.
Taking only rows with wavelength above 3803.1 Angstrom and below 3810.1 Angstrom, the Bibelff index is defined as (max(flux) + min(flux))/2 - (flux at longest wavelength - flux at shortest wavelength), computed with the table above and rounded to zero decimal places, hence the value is 64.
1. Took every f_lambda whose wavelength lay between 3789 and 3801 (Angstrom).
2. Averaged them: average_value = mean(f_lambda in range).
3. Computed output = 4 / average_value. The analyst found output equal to 0.073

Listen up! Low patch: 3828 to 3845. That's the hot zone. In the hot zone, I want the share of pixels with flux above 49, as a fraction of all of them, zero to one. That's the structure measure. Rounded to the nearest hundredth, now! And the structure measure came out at 0.20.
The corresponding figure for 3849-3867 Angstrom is 0.60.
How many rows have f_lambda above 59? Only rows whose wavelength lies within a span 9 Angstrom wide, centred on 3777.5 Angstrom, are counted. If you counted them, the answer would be 5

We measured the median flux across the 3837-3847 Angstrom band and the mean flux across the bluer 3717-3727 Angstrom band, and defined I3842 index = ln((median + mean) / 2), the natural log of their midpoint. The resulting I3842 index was 3.85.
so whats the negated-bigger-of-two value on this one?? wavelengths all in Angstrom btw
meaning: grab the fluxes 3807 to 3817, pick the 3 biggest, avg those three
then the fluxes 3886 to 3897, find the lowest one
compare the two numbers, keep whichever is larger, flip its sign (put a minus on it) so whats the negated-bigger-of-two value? -70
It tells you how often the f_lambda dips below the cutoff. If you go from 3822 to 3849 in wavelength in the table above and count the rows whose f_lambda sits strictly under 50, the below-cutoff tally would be 10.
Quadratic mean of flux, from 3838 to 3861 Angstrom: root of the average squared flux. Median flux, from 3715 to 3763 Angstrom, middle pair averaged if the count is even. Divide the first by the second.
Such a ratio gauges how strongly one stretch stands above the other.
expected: 1.0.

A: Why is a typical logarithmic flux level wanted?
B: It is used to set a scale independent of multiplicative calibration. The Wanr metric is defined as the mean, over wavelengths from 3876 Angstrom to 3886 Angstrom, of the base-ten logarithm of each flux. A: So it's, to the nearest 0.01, 1.67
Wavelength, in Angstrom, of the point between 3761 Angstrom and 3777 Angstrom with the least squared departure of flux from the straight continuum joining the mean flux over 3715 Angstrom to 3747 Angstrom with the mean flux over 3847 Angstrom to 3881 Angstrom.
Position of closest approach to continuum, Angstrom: 3767.38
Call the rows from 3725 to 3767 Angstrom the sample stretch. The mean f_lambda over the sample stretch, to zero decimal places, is 49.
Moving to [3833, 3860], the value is 46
